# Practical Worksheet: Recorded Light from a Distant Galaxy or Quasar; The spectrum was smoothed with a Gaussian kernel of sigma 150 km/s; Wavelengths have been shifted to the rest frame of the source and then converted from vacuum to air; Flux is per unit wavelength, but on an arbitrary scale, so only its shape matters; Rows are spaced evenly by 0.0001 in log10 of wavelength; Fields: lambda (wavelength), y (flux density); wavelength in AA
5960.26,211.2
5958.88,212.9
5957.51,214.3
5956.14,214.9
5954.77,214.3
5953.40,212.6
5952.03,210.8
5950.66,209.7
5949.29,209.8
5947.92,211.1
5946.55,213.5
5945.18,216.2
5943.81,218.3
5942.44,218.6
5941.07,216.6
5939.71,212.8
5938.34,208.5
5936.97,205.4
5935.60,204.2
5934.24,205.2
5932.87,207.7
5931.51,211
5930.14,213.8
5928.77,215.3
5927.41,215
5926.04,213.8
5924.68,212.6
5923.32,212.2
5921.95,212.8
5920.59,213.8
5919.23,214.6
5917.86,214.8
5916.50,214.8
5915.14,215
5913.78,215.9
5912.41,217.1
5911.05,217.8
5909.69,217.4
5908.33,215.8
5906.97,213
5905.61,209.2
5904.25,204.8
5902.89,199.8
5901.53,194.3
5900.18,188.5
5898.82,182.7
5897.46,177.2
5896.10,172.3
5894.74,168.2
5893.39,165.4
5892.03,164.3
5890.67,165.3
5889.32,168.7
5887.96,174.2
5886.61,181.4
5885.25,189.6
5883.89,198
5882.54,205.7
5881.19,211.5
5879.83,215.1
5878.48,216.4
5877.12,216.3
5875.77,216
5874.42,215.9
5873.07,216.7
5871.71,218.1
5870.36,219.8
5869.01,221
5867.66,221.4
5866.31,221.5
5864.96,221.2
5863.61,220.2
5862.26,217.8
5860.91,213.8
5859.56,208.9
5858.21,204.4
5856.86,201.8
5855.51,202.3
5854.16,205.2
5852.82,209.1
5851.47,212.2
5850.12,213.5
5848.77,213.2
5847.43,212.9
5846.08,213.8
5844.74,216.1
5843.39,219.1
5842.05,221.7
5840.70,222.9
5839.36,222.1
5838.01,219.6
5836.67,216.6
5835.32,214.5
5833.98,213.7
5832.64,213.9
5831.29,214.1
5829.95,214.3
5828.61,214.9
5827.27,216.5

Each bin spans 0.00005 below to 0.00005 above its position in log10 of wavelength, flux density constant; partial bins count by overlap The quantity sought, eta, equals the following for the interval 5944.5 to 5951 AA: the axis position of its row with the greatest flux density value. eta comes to 5945.18 AA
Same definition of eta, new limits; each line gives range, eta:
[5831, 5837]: 5836.67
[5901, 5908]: 5906.97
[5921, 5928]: 5927.41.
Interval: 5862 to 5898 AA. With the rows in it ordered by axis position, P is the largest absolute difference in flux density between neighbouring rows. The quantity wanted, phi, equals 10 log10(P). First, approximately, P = 8.4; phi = 9.2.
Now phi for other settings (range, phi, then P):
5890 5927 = 7.6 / 5.8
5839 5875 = 6.9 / 4.9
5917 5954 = 6.3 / 4.3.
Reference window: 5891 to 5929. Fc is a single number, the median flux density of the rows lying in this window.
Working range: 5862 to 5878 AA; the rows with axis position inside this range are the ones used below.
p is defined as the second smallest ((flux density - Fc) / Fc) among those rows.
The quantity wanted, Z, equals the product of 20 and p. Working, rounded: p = 0.01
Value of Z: 0.3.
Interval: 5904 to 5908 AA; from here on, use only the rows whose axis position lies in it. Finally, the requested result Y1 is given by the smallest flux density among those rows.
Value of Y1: 204.8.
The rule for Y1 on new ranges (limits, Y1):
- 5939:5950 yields 209.8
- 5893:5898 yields 165.4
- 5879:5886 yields 189.6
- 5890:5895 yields 164.3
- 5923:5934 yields 207.7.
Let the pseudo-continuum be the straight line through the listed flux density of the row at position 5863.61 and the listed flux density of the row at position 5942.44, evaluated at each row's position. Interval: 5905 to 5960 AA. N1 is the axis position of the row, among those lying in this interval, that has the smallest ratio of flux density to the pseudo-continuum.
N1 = 5935.60 AA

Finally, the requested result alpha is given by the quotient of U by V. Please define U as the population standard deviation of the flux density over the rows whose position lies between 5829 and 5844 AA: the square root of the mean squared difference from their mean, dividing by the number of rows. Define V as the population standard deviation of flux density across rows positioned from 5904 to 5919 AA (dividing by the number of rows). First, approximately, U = 3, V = 3.7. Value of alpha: 0.9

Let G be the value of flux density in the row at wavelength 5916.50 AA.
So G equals 214.8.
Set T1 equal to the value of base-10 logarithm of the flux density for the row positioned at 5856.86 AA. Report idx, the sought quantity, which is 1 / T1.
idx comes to 0.434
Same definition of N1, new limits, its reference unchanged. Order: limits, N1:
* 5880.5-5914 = 5892.03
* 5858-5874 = 5858.21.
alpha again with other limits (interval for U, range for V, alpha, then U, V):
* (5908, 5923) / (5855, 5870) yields 0.2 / 1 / 7.8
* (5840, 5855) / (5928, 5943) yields 1.1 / 5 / 4.7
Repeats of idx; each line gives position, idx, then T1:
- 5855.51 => 0.434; 2.31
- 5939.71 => 0.430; 2.33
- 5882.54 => 0.432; 2.31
